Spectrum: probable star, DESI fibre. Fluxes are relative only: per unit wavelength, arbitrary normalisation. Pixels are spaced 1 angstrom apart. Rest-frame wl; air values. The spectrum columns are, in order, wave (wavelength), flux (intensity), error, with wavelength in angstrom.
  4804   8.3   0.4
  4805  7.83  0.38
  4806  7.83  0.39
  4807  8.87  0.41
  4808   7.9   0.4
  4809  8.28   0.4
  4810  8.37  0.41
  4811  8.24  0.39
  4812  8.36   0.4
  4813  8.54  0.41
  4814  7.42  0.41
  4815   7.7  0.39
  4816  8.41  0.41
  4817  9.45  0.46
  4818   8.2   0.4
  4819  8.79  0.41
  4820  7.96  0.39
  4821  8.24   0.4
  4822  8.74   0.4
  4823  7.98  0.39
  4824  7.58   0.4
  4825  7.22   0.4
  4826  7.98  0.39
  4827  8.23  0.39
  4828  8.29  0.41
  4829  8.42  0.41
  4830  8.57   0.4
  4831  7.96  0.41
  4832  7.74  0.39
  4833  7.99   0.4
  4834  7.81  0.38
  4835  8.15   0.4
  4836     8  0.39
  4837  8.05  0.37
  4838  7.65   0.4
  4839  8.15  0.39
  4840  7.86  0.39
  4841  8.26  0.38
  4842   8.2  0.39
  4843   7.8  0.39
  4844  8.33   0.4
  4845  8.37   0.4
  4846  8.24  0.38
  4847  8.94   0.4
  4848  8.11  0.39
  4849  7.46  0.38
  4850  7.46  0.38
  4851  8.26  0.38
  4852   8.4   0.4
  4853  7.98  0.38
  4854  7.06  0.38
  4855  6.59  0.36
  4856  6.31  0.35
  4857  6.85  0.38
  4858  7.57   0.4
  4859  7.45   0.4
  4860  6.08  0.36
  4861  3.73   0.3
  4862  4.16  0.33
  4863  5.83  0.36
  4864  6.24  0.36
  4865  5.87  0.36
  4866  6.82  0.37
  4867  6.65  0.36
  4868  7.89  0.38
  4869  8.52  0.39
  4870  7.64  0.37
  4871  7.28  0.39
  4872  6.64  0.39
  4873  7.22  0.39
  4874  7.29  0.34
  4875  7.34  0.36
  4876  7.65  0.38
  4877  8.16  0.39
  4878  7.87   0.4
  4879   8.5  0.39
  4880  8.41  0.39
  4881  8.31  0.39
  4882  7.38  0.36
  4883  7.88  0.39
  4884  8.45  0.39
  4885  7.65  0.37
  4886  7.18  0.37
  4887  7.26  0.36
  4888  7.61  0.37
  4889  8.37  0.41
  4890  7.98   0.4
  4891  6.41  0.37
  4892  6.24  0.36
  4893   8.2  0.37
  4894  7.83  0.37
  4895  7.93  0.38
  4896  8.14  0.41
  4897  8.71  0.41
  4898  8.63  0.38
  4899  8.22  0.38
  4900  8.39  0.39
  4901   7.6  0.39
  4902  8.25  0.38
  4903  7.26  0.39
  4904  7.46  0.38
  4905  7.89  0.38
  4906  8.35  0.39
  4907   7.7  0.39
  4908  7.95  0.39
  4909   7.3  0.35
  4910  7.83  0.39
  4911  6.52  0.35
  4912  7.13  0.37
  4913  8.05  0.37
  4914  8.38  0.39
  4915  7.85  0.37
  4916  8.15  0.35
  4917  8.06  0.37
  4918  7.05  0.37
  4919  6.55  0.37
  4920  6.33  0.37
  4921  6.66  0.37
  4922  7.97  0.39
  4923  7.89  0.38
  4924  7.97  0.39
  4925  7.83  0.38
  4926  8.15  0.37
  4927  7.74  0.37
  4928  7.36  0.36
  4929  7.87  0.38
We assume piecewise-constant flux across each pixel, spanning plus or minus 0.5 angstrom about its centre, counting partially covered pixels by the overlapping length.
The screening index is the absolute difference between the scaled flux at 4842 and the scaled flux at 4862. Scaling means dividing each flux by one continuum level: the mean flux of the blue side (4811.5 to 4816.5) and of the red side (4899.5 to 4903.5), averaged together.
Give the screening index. 0.51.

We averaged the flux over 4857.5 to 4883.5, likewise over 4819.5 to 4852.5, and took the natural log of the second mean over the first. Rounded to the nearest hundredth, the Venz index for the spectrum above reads 0.13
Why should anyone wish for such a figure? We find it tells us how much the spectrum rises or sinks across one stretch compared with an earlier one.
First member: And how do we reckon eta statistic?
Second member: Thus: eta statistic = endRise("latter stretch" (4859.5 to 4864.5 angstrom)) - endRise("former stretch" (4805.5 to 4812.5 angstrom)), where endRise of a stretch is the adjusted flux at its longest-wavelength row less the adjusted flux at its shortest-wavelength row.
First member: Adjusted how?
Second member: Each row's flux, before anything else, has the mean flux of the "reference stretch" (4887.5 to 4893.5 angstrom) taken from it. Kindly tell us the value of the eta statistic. -0.4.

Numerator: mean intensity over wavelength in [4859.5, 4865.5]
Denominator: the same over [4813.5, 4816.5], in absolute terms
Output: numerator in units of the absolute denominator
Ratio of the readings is 0.68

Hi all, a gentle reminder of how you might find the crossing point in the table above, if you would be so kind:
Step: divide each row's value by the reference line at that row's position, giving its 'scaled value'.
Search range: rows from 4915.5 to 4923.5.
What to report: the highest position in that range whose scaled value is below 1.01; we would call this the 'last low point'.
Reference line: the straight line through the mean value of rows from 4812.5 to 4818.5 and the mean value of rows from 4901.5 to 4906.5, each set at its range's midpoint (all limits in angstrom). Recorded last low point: 4921 angstrom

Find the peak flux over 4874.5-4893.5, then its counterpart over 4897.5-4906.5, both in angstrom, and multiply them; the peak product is 73.4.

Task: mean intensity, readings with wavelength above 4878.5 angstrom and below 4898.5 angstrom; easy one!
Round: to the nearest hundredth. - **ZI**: 7.85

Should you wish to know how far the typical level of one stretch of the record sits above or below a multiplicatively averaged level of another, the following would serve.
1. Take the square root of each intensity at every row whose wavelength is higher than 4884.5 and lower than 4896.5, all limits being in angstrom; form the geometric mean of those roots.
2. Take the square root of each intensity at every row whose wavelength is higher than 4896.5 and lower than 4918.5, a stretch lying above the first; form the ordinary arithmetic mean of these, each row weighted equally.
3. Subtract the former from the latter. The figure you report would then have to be 0.05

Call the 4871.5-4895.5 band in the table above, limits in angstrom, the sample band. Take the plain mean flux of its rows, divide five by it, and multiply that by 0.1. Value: 0.0653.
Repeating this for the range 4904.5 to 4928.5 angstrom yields 0.0657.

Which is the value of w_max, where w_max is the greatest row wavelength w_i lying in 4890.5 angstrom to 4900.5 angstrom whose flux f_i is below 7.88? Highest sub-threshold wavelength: 4894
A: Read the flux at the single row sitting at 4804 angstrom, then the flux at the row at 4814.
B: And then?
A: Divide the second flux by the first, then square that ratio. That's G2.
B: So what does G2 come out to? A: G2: 0.80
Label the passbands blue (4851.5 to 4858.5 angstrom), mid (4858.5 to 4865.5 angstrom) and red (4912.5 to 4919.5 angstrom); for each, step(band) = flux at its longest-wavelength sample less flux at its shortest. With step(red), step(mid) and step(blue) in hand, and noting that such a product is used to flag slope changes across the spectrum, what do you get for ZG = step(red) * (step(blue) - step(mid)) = -1.1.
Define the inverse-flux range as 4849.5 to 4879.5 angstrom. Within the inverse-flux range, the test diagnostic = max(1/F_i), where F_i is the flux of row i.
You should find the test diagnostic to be 0.27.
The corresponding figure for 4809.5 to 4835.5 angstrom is 0.14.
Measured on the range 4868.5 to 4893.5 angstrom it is 0.16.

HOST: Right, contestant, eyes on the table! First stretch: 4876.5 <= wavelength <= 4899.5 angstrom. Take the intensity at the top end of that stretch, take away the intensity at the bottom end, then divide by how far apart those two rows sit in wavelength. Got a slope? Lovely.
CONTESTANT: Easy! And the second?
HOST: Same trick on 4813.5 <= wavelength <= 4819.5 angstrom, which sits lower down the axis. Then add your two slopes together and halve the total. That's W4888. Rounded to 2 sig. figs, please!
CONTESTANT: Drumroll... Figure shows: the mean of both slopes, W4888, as 0.14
